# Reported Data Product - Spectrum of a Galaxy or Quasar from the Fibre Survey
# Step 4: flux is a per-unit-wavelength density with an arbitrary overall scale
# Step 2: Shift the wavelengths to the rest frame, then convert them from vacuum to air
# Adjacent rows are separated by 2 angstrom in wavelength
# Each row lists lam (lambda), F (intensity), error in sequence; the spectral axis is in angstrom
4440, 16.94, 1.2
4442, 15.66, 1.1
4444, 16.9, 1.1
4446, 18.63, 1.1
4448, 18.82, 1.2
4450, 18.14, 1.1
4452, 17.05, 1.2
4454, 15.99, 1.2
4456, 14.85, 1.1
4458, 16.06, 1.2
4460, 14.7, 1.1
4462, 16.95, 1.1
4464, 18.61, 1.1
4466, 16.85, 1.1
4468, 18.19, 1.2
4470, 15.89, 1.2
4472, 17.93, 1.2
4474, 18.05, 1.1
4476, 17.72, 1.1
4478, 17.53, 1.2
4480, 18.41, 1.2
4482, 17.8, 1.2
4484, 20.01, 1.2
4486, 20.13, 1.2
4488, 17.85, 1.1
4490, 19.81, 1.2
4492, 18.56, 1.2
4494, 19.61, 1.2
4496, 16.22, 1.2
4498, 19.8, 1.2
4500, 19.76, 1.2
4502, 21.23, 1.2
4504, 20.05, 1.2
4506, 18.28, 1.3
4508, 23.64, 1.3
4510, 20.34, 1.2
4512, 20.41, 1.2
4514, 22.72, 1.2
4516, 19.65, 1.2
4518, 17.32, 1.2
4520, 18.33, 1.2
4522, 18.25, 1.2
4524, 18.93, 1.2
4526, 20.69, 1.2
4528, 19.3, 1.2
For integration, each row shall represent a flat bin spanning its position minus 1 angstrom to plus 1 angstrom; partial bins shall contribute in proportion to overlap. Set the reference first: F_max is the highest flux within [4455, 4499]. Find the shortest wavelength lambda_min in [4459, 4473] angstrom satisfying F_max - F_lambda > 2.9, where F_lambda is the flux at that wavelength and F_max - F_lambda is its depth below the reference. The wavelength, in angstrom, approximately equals 4460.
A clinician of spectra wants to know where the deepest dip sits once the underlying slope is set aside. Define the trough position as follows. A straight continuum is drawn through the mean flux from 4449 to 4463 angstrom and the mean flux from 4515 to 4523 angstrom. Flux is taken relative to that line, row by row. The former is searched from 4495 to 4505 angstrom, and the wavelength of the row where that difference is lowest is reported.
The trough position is 4496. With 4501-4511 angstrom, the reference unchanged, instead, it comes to 4506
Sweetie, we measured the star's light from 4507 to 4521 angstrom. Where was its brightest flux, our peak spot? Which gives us 4508 angstrom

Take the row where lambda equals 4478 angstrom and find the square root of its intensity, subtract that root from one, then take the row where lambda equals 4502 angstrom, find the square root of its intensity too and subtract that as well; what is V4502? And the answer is -7.8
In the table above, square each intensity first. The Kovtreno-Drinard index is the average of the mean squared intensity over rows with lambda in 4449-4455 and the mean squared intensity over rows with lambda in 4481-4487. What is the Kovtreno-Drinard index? 333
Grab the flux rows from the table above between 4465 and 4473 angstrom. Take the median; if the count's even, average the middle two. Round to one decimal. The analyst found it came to 17.4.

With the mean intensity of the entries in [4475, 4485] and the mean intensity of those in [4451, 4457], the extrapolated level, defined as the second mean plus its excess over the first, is 13.6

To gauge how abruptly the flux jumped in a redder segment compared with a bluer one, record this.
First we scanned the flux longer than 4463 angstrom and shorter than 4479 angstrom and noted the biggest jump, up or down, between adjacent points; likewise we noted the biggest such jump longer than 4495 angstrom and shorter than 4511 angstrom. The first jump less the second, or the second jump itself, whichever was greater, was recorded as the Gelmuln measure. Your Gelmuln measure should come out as 5.4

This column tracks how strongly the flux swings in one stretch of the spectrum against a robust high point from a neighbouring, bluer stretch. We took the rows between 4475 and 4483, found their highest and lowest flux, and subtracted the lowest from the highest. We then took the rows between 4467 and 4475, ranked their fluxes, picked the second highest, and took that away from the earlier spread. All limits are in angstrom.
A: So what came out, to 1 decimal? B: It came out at -17.2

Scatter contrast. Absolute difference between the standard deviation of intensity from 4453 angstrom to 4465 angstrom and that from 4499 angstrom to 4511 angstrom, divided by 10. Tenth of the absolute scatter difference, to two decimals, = 0.03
